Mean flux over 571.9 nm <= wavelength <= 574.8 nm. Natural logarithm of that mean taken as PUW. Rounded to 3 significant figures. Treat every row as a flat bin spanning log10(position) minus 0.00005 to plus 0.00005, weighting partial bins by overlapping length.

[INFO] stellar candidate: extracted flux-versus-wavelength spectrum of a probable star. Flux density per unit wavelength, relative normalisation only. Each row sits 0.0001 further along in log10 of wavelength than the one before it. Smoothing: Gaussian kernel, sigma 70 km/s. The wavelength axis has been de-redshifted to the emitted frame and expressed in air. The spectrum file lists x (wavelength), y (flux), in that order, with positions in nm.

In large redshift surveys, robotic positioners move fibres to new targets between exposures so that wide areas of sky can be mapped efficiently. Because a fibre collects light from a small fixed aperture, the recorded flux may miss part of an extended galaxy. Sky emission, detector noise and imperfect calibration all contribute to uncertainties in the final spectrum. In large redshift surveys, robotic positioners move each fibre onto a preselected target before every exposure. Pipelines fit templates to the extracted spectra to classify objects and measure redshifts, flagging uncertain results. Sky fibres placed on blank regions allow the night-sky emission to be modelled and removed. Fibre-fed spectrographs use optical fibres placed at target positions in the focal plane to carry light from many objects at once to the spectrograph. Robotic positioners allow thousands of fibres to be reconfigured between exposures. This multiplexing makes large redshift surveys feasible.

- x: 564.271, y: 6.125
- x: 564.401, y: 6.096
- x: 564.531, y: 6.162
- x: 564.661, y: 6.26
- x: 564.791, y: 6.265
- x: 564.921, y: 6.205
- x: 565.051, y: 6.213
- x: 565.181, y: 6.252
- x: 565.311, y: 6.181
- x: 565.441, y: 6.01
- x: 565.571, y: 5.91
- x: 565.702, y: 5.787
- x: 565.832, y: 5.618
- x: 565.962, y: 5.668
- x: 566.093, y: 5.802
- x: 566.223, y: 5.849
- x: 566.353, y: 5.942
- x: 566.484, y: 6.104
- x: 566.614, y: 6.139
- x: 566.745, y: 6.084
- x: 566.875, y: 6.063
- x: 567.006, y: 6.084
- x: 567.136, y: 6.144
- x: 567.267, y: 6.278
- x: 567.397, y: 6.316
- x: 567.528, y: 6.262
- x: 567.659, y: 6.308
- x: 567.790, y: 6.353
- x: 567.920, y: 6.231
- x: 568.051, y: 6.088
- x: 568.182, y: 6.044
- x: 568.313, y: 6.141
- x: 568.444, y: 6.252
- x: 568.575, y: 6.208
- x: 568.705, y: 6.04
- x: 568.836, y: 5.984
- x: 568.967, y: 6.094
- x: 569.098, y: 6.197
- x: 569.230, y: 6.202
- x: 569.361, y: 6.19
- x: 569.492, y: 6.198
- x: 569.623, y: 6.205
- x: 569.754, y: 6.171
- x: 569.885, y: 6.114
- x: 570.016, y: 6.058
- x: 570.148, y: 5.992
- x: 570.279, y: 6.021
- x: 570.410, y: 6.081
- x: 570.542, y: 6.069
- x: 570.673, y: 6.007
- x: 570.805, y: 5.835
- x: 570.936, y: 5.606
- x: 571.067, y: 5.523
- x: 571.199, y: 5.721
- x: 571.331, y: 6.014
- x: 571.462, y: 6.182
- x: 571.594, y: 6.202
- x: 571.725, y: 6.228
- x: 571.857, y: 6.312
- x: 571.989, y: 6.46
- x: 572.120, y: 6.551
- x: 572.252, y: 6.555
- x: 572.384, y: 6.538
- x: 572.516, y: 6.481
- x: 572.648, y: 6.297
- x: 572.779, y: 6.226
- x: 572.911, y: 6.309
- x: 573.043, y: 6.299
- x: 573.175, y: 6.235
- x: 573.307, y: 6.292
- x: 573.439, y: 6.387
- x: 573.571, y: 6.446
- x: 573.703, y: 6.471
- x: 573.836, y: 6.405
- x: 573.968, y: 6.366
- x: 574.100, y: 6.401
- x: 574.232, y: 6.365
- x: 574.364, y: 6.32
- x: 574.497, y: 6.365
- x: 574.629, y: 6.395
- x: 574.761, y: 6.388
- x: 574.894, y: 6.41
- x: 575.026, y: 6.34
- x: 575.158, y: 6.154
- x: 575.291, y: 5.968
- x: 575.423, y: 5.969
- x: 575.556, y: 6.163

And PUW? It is 1.85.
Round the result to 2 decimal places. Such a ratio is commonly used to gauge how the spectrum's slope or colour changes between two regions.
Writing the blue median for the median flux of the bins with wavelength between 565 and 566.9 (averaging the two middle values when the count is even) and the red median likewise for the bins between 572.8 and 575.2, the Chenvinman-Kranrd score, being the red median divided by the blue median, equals 1.06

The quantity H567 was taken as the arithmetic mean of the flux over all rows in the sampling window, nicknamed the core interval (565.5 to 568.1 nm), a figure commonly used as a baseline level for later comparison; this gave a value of 6.1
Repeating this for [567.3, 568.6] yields 6.2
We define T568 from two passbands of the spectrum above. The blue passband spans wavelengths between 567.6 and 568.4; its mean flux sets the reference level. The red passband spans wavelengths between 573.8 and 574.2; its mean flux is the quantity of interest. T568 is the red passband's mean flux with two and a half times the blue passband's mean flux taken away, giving -9.09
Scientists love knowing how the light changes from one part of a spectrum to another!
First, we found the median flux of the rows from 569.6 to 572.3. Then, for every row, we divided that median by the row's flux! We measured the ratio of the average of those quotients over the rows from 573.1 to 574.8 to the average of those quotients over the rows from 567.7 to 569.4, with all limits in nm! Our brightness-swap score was 0.966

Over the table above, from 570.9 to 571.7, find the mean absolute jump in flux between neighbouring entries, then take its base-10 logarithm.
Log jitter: -0.82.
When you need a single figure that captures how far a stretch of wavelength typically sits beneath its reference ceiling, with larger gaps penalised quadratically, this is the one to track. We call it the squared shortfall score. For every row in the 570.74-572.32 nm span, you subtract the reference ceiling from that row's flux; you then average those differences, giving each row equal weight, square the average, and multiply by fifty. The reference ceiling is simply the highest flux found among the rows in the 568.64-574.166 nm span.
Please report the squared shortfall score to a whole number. 10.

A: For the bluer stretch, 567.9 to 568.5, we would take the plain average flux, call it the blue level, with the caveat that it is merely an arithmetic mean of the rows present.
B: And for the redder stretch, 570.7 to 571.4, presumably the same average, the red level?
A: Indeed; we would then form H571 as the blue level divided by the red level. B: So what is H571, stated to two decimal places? 1.07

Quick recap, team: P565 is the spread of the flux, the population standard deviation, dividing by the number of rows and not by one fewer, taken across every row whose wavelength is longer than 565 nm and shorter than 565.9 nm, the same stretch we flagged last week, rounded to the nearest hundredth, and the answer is 0.22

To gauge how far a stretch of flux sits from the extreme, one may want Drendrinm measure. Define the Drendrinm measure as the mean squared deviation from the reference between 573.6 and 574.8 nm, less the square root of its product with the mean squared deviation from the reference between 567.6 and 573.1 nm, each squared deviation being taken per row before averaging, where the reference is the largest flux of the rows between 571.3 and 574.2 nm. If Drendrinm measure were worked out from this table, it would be -0.049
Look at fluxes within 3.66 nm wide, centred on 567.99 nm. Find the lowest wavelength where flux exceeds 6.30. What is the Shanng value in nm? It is 567.397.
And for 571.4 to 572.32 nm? 571.857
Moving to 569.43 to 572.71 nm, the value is 571.857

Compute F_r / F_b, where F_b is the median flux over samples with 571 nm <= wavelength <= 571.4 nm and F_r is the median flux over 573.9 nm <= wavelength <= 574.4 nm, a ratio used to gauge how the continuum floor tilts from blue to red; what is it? 1.11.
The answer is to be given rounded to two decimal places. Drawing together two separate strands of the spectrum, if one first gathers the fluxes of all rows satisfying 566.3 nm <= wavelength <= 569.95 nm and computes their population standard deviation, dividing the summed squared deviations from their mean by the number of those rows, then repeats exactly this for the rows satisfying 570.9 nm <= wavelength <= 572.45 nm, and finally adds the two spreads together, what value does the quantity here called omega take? 0.45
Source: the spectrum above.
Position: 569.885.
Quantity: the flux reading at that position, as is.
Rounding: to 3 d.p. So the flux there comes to 6.114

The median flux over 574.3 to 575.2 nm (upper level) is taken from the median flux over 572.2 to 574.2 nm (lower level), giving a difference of 0.0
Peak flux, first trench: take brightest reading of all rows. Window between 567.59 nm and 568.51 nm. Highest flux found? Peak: 6.353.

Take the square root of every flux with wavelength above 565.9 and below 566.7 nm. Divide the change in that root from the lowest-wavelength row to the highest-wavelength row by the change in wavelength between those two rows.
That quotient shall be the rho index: 0.15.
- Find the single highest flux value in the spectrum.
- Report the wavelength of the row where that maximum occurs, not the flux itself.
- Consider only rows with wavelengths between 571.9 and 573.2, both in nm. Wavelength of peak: 572.252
